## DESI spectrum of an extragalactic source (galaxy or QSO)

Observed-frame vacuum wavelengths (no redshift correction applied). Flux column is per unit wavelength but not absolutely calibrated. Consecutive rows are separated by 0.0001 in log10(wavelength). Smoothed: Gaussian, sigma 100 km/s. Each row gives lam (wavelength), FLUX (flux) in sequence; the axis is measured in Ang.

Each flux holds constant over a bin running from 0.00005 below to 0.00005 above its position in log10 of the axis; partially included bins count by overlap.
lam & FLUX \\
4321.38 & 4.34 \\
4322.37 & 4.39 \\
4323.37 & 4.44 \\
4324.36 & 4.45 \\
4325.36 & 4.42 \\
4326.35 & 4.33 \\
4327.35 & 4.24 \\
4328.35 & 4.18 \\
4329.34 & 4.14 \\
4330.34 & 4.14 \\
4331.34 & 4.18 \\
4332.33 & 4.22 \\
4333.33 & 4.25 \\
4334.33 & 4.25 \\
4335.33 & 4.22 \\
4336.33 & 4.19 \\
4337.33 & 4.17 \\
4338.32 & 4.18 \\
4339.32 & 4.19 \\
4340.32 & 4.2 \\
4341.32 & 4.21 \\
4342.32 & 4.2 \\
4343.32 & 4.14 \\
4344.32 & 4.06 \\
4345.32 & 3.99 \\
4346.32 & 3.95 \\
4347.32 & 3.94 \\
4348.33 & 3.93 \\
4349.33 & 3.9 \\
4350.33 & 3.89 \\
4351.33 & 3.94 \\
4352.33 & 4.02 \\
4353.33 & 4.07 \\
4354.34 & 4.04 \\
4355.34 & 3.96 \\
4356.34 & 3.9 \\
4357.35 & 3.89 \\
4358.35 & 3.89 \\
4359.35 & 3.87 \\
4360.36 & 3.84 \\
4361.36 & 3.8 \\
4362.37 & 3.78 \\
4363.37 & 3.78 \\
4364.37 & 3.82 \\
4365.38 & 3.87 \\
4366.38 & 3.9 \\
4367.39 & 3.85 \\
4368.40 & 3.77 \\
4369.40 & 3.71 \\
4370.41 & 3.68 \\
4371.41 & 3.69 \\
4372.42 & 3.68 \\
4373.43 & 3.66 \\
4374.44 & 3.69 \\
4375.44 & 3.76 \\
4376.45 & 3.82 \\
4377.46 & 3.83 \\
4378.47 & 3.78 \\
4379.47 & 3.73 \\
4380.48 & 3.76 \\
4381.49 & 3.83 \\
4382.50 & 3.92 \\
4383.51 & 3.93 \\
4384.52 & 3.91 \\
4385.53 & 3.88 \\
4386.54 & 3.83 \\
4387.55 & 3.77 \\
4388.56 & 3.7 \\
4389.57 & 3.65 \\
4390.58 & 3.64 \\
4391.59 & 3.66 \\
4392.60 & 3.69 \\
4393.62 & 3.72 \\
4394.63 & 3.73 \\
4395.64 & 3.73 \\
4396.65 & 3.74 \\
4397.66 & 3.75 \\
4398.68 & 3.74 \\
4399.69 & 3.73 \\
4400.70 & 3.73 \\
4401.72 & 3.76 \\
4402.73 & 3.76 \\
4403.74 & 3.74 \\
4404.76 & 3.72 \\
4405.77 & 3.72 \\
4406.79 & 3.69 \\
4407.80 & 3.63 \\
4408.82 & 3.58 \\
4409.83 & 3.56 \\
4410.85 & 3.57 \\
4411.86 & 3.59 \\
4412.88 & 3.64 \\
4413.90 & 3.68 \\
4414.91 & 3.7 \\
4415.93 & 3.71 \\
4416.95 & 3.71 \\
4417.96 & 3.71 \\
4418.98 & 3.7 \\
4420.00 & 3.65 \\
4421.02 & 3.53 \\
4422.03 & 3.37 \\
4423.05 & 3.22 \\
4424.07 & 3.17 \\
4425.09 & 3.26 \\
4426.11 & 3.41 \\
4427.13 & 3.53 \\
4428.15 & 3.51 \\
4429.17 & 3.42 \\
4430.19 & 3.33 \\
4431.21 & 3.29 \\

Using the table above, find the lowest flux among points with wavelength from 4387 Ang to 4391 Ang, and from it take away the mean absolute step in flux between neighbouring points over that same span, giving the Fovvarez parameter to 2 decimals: 3.60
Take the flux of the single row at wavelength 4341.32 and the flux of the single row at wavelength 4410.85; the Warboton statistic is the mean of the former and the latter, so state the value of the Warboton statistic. 3.89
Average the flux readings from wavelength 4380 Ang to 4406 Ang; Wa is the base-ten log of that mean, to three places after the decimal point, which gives 0.575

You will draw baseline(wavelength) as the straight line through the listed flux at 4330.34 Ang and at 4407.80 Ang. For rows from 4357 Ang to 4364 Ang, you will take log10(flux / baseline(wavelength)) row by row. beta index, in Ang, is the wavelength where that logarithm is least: 4362.37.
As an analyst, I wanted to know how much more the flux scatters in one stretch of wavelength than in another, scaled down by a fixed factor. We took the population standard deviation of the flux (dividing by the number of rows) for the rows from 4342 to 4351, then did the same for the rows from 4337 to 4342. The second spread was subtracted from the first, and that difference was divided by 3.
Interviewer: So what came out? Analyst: 0.03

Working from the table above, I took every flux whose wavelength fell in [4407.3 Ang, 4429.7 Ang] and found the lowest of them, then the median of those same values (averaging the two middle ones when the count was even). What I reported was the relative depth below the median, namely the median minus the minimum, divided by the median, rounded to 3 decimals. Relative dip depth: 0.113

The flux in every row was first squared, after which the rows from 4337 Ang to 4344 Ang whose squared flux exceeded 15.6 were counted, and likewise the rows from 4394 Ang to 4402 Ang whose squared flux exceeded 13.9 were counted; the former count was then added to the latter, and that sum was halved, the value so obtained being 7.5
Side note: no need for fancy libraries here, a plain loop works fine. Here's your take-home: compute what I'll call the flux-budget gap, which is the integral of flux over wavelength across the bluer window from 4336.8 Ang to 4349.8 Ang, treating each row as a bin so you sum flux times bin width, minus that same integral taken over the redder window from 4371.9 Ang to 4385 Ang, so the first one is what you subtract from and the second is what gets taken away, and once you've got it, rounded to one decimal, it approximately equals 3.4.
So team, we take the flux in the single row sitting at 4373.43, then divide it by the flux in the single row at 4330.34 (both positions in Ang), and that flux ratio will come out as 0.88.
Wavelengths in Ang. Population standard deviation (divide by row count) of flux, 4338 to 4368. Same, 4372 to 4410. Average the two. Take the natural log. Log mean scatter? -2.23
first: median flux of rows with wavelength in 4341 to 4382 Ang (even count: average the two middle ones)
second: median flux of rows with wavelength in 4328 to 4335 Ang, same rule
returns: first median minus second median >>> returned -0.31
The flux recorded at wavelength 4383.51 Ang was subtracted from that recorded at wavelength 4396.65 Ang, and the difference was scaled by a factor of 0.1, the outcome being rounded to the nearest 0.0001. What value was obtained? -0.0190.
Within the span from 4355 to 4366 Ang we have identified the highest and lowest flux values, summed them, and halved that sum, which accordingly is 3.9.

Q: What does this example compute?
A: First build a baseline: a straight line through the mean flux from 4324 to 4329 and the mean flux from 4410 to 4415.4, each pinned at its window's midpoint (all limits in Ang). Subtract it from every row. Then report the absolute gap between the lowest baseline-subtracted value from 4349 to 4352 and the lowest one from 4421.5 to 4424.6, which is 0.13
